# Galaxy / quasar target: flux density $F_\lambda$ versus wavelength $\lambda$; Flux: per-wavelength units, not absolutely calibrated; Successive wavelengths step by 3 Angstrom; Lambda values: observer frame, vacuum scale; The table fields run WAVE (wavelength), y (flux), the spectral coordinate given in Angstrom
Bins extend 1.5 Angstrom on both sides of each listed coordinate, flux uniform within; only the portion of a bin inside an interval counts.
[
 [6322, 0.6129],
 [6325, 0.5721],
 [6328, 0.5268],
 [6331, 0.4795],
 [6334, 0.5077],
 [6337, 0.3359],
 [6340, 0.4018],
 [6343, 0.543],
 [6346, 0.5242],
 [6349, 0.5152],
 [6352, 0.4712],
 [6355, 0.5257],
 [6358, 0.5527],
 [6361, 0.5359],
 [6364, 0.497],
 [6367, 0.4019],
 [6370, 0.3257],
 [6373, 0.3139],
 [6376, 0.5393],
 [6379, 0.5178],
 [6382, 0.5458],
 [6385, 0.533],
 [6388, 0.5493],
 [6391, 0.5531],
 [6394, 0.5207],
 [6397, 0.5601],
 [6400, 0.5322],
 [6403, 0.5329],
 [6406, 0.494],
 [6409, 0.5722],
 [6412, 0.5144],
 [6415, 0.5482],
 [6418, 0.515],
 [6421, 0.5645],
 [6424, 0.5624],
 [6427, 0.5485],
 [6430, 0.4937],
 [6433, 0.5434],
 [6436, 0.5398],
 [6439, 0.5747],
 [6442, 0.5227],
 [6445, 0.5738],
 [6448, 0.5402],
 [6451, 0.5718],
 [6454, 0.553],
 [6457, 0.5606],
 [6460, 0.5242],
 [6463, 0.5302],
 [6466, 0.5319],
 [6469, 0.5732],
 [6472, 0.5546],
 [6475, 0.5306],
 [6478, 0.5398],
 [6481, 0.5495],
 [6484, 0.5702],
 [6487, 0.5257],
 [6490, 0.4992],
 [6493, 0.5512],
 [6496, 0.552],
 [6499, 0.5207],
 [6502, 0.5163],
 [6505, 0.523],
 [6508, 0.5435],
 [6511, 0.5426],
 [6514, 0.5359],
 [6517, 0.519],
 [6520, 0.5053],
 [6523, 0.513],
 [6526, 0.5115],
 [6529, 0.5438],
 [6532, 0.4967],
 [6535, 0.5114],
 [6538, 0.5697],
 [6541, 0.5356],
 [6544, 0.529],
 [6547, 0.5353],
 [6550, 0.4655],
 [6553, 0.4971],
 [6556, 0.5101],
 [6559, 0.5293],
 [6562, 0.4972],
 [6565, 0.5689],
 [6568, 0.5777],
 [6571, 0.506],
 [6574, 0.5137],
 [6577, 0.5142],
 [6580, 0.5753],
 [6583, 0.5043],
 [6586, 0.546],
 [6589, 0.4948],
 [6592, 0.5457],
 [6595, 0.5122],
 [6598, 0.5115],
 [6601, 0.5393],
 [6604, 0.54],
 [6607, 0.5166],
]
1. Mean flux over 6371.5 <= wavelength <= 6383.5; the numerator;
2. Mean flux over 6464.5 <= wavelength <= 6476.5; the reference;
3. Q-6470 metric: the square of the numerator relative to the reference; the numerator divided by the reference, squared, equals 0.77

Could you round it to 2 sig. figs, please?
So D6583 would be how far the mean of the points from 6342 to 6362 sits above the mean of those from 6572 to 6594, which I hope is -0.0037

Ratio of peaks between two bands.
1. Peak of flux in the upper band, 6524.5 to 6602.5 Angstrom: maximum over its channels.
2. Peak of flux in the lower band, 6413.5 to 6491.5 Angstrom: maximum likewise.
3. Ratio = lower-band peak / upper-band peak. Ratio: 0.995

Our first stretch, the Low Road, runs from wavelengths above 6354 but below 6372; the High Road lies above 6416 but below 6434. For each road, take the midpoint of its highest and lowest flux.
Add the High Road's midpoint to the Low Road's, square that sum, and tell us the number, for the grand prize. 0.94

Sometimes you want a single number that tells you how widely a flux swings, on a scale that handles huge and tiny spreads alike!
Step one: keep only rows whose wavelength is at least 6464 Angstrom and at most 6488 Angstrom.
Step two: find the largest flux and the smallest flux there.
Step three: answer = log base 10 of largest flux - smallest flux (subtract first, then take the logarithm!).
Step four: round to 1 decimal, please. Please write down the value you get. -1.3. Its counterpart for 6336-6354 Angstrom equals -0.7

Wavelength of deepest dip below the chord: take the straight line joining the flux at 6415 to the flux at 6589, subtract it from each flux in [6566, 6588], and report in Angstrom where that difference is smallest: 6571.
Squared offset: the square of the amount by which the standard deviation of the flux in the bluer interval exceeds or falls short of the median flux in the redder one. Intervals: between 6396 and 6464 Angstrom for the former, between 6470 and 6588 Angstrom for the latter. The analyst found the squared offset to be 0.255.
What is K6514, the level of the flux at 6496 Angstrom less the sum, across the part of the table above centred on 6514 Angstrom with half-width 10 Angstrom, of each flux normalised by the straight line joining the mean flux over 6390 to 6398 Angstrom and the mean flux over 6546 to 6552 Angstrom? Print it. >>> -6.7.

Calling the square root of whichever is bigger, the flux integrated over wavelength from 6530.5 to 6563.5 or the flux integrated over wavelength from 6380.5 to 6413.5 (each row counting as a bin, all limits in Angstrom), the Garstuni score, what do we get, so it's 4.21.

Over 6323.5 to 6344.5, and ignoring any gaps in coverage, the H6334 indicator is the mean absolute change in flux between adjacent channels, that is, 0.083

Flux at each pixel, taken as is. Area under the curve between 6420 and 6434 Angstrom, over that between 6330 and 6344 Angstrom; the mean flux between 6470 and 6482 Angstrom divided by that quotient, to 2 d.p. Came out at 0.45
